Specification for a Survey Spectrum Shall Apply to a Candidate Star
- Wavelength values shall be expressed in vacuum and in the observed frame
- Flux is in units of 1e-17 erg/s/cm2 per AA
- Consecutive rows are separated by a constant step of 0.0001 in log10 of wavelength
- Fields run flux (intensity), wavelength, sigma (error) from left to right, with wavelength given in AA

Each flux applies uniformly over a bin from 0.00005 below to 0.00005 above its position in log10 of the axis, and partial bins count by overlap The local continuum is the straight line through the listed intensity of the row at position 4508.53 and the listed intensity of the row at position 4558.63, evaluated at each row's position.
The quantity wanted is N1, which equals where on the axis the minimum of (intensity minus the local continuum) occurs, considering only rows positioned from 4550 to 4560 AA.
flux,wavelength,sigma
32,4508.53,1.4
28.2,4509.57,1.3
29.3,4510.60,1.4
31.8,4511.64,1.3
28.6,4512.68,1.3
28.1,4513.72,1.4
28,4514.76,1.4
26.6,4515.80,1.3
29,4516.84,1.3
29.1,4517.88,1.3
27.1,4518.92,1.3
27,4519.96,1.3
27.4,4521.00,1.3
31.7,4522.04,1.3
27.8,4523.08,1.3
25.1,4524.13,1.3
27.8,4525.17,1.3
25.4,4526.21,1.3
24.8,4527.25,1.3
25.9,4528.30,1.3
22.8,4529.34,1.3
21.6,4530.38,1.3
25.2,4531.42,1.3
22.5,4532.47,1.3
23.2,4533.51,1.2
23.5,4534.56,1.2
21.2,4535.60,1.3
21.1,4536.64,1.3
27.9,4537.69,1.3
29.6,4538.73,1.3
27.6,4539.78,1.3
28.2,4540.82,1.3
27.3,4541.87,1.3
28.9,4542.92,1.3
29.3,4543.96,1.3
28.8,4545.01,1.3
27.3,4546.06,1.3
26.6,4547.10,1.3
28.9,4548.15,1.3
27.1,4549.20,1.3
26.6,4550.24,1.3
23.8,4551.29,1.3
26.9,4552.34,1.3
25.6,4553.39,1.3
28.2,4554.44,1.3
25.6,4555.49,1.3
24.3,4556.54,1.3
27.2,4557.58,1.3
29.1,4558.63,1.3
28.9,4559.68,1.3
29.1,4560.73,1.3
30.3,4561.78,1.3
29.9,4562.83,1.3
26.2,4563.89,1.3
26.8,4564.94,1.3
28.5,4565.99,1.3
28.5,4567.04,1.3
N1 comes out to 4551.29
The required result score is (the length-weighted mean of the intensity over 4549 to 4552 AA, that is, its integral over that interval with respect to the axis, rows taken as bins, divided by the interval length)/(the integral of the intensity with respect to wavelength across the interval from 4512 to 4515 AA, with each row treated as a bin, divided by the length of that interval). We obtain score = 0.91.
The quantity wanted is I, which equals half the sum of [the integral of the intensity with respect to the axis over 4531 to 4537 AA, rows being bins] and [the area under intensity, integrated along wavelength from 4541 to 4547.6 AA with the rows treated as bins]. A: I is 161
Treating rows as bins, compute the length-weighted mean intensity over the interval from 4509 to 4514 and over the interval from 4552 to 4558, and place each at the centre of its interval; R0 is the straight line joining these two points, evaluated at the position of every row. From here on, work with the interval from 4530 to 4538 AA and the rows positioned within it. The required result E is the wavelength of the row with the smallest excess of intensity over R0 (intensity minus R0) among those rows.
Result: 4536.64 AA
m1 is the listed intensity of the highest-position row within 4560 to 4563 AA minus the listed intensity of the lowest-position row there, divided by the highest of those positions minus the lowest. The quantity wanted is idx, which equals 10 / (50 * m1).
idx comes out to 0.5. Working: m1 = 0.4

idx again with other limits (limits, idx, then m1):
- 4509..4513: 1.6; 0.1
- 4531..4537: -0.3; -0.8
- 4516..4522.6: 0.4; 0.5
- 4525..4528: -0.1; -1.4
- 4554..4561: 1.4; 0.1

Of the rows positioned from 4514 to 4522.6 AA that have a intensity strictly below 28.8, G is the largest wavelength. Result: 4521.00 AA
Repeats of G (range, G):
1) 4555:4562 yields 4557.58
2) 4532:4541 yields 4540.82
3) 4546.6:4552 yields 4551.29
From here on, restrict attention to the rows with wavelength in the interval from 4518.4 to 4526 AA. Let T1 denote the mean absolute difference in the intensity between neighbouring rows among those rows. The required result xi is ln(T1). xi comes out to 0.9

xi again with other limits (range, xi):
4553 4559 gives 0.8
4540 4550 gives 0.2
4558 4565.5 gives 0.0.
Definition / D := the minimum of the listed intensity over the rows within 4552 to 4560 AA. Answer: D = 24.3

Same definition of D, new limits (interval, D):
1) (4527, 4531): 21.6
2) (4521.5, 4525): 25.1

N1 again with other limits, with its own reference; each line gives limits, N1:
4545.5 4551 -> 4547.10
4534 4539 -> 4536.64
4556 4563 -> 4556.54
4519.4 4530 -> 4529.34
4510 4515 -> 4514.76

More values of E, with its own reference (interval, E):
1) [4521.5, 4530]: 4529.34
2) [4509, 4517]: 4515.80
